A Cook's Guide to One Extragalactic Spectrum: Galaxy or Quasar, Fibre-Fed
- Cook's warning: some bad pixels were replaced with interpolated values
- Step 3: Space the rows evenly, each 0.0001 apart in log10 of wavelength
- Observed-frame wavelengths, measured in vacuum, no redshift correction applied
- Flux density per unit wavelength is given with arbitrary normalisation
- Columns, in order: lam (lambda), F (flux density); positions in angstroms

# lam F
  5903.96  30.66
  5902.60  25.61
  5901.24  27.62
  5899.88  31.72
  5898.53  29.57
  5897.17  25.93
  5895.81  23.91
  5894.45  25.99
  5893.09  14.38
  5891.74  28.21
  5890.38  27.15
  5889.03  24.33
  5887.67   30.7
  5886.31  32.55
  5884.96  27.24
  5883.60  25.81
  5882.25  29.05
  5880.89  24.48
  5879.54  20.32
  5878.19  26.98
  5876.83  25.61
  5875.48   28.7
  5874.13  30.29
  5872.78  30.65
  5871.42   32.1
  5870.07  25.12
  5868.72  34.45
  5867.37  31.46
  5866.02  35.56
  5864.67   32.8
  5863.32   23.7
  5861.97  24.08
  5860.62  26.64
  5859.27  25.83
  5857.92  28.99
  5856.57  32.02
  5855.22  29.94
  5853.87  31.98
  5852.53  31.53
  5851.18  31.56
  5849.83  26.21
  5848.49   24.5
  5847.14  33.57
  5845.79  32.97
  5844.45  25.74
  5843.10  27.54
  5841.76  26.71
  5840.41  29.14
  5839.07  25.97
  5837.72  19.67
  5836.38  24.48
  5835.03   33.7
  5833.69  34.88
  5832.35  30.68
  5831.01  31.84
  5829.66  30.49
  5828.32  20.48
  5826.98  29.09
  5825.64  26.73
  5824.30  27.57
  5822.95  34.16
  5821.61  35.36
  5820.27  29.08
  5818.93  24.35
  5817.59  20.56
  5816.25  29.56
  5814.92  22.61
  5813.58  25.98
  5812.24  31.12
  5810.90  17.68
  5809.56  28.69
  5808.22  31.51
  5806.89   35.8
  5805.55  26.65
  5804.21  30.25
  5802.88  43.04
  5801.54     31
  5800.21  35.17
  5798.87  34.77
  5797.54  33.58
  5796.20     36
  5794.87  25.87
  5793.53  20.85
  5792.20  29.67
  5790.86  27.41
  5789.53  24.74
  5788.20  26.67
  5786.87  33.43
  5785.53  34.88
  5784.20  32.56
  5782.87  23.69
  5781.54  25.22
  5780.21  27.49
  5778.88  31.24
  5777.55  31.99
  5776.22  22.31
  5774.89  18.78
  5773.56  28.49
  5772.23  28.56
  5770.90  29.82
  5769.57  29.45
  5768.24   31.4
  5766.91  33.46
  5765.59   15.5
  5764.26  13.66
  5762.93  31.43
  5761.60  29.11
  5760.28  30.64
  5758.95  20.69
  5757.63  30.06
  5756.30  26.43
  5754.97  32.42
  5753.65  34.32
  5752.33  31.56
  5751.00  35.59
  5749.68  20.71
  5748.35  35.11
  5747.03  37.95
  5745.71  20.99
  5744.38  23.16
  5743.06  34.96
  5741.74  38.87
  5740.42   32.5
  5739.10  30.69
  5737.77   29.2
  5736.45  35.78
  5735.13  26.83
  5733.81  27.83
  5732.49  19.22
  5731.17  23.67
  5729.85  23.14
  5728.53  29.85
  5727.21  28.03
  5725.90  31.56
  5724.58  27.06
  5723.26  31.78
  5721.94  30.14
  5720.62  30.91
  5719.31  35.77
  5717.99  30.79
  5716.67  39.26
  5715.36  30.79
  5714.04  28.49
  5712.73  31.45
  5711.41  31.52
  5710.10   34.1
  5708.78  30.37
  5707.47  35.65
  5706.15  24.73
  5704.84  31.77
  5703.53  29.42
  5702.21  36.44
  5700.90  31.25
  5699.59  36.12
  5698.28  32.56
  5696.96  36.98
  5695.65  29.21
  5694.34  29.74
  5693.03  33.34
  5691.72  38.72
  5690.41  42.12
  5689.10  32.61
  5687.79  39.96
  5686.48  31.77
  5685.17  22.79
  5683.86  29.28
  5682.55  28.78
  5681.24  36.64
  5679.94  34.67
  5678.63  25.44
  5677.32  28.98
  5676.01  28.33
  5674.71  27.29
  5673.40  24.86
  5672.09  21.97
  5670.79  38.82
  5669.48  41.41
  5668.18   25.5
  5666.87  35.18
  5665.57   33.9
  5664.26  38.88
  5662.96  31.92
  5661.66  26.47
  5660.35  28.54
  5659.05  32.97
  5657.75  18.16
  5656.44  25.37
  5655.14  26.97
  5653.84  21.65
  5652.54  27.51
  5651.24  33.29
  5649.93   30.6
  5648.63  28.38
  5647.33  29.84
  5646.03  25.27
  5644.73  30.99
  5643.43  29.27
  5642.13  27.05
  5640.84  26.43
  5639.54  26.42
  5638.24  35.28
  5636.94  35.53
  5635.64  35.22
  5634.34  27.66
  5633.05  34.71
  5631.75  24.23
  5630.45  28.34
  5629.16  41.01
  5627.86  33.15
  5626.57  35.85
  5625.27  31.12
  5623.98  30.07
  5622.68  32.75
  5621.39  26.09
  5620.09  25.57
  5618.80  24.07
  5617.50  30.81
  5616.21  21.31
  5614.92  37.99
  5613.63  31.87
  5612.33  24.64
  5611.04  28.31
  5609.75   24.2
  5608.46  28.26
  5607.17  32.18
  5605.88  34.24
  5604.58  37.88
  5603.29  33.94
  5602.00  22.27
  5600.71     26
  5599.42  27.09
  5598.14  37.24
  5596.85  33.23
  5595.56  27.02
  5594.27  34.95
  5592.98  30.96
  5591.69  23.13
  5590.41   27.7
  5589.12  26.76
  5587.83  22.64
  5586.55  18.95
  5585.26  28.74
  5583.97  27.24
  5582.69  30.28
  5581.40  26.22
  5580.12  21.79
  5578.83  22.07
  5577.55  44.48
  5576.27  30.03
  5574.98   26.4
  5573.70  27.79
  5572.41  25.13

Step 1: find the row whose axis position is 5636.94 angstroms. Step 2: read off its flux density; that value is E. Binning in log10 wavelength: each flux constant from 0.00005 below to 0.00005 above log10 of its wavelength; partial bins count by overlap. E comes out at 35.53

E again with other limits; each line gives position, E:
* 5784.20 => 32.56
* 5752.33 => 31.56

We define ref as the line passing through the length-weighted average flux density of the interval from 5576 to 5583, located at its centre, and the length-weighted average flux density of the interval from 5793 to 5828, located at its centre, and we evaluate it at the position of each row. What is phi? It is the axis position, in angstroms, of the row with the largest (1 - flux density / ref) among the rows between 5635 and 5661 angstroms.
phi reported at 5657.75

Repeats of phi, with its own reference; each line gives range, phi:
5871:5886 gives 5879.54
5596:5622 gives 5616.21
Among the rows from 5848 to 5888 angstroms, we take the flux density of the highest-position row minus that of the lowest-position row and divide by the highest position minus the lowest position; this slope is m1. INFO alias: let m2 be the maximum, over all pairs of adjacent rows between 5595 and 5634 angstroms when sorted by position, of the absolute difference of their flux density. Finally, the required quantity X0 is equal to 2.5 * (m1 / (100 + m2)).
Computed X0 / 0.003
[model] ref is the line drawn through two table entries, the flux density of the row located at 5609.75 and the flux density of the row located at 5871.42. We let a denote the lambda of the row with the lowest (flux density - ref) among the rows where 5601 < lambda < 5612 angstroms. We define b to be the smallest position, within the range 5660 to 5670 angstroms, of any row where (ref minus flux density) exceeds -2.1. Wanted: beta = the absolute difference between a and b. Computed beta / 59.7 angstroms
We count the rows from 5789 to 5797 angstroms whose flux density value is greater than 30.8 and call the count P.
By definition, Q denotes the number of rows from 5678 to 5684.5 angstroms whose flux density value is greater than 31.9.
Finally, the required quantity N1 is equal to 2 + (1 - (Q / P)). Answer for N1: 1.0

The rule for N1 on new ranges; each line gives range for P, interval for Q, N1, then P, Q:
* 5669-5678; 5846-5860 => 1.5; 2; 3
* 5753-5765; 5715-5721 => 2.3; 3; 2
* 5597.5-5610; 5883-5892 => 2.8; 5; 1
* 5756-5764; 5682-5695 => -2.0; 1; 5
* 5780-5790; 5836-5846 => 2.7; 3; 1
